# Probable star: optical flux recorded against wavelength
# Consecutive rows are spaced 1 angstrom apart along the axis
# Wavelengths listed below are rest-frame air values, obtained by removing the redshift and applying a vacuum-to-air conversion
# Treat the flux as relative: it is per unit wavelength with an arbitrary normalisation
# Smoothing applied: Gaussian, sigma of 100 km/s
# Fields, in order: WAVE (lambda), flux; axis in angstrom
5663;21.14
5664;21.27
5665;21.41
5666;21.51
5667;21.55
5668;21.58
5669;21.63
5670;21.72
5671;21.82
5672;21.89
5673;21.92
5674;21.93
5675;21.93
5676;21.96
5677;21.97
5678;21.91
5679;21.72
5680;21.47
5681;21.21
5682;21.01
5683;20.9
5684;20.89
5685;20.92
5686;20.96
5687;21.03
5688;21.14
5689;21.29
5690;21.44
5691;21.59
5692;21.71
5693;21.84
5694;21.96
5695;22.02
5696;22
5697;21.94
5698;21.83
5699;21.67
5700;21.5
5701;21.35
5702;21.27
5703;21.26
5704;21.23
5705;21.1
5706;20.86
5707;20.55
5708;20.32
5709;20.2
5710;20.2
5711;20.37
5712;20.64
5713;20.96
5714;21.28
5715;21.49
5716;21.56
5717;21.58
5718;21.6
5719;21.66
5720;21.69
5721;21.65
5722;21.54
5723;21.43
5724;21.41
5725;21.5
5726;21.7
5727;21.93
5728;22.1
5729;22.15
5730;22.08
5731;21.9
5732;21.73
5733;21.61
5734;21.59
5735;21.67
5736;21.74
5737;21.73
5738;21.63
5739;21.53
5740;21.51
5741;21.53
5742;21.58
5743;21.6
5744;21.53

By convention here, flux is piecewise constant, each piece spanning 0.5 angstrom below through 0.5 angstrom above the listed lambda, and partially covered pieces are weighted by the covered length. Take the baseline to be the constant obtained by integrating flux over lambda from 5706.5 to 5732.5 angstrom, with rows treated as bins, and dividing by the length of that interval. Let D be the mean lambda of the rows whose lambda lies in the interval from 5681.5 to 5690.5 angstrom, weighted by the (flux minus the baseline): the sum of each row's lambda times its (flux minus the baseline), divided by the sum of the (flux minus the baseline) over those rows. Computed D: 5684.7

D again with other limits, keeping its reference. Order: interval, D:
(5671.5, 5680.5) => 5675.5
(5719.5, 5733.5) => 5727.7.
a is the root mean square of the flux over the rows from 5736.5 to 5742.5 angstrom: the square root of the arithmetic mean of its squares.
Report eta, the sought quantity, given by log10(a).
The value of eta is 1.33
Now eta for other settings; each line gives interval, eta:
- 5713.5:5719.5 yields 1.33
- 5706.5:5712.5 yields 1.31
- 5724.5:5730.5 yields 1.34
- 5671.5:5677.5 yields 1.34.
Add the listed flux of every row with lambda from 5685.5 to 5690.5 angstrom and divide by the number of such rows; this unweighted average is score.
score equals 21.2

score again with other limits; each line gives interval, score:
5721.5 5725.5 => 21.5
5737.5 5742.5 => 21.6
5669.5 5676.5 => 21.9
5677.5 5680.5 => 21.7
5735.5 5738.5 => 21.7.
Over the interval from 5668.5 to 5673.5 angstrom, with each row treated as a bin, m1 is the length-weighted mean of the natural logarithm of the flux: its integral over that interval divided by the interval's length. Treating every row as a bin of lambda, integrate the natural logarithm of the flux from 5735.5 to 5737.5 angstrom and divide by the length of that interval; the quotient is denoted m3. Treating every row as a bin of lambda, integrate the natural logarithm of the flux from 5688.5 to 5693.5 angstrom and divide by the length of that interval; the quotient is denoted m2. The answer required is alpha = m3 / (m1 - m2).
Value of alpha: 300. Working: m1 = 3.082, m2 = 3.07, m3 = 3.079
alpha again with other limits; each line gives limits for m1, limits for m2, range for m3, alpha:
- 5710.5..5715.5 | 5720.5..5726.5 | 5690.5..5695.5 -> -110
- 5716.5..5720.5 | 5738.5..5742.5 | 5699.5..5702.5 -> 696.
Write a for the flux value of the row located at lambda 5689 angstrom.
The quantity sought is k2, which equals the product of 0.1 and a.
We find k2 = 2.129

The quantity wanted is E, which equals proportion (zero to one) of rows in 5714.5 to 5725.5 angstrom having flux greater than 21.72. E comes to 0.0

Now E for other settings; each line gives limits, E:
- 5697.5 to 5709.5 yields 0.1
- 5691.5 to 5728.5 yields 0.2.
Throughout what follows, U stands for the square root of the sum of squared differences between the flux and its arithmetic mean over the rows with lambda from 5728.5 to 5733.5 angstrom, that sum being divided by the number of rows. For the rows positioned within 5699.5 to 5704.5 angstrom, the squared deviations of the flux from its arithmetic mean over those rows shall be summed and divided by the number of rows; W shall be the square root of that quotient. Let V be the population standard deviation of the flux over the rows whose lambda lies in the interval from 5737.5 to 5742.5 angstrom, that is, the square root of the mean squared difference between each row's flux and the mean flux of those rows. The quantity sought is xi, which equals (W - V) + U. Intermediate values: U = 0.20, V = 0.044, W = 0.10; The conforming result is 0.26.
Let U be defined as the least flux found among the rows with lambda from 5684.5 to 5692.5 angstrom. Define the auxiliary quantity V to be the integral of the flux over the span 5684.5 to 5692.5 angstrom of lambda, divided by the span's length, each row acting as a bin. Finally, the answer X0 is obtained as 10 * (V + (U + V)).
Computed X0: 634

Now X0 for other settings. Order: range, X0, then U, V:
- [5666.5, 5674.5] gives 651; 21.55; 21.8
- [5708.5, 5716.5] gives 619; 20.2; 20.8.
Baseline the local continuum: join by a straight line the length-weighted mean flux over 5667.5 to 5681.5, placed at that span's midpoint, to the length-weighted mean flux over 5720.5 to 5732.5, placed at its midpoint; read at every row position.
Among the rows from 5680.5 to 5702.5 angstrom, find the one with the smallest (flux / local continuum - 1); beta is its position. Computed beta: 5684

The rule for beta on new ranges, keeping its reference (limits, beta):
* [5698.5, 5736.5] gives 5709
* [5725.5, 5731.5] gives 5726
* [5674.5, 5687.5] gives 5684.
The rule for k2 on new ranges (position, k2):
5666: 2.151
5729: 2.215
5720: 2.169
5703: 2.126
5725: 2.150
